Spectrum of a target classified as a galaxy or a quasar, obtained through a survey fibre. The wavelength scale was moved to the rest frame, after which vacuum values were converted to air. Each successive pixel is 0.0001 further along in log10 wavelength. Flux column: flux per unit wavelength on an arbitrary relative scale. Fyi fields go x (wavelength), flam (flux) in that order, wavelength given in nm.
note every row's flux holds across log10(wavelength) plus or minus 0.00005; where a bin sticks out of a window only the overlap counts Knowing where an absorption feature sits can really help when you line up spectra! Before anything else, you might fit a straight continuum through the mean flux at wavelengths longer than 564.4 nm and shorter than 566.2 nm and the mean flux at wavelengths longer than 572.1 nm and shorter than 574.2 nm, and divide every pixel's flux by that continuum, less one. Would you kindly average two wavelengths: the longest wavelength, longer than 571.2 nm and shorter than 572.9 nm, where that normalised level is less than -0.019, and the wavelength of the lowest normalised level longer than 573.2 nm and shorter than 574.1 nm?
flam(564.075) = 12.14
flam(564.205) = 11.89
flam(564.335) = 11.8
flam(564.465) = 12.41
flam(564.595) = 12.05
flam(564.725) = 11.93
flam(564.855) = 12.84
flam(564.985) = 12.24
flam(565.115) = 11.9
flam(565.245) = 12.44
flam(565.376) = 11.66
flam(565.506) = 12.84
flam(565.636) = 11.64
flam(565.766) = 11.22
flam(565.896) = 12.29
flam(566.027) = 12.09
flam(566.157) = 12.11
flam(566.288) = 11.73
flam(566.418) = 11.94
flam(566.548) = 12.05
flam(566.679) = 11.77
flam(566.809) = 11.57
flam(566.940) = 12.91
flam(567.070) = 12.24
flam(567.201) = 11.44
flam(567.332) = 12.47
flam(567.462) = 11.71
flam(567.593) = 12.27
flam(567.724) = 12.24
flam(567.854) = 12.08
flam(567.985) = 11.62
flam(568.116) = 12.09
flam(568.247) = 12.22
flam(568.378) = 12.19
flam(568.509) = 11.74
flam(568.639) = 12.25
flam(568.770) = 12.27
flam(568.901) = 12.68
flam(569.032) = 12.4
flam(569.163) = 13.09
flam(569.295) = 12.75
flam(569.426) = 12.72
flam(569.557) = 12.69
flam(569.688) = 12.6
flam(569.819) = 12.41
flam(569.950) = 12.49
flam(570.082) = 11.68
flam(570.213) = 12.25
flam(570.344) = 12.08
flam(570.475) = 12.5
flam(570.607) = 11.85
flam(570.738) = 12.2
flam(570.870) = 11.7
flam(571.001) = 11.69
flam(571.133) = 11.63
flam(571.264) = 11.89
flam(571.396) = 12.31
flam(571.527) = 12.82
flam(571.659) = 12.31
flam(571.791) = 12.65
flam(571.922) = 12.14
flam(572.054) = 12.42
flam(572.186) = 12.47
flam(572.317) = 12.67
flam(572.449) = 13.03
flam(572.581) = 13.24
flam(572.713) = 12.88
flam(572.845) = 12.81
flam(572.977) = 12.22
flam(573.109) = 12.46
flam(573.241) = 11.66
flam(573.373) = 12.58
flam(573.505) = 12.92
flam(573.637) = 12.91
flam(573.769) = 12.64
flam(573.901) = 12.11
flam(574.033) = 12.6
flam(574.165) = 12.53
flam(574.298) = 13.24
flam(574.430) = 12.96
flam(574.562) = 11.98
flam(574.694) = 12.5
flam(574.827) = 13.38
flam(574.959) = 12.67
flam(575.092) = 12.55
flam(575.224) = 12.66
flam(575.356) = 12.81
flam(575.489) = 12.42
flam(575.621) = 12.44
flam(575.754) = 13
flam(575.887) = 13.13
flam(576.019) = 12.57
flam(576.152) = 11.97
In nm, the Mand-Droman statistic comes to 572.58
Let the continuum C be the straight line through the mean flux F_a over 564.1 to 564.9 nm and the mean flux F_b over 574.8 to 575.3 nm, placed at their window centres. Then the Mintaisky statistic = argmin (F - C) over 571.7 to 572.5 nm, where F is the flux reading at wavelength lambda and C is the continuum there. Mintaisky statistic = 571.922 nm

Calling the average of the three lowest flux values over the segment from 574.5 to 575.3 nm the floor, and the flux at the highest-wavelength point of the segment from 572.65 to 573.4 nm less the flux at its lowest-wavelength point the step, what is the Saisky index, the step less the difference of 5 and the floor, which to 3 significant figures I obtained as 7.04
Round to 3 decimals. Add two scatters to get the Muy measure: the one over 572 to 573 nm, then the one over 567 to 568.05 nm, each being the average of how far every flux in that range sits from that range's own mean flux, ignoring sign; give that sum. 0.587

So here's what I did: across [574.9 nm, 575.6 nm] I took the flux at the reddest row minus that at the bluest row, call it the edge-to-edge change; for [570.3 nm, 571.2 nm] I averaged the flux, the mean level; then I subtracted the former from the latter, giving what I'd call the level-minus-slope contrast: 12.2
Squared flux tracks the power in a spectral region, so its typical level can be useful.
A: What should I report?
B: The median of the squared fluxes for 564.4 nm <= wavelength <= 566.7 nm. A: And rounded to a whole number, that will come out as 145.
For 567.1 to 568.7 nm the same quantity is 147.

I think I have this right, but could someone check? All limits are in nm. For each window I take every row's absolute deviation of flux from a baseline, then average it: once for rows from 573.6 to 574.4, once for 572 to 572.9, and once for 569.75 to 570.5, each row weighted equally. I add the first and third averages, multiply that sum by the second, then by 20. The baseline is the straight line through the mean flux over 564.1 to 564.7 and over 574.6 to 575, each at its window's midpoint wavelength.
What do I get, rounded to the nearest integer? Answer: 3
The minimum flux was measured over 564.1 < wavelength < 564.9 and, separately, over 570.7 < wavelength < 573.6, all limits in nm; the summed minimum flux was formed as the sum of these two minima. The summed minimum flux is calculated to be 23.4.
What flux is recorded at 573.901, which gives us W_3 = 12.11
